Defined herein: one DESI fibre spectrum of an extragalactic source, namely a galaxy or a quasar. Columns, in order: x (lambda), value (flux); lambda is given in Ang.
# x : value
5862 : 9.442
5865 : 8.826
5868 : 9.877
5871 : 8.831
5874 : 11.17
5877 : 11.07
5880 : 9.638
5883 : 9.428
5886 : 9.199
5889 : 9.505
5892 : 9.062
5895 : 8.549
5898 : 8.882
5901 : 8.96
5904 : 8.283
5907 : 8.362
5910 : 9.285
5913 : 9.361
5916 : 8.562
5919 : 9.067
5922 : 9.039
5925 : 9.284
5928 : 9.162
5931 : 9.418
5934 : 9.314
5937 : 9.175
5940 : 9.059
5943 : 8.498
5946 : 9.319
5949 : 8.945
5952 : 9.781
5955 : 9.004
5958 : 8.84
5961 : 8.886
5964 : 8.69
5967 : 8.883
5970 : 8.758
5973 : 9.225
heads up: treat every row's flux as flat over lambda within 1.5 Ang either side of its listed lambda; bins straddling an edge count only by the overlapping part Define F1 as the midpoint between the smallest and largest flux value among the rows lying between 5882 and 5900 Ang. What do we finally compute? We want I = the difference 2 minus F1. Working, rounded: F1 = 9.03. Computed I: -7.0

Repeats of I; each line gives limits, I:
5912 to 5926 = -7.0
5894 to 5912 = -6.8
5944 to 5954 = -7.4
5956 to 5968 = -6.8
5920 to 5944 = -7.0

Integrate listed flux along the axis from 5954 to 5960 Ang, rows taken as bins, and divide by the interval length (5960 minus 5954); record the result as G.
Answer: 8.9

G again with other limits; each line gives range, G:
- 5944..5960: 9.1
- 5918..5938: 9.2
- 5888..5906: 8.8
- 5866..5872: 9.4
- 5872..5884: 10.3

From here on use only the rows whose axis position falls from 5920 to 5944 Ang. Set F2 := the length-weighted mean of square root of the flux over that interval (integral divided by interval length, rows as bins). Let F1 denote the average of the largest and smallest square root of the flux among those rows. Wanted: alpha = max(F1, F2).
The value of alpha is 3.02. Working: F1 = 2.99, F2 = 3.021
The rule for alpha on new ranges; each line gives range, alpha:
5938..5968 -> 3.02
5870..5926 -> 3.11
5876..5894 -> 3.17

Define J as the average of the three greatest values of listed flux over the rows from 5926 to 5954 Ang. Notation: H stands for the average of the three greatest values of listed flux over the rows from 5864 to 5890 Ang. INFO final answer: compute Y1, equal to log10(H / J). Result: 0.052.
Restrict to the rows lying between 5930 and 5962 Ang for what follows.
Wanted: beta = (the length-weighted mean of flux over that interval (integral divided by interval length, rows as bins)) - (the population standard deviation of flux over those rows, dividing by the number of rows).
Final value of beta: 8.78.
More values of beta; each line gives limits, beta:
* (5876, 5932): 8.56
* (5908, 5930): 8.85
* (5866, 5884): 9.13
